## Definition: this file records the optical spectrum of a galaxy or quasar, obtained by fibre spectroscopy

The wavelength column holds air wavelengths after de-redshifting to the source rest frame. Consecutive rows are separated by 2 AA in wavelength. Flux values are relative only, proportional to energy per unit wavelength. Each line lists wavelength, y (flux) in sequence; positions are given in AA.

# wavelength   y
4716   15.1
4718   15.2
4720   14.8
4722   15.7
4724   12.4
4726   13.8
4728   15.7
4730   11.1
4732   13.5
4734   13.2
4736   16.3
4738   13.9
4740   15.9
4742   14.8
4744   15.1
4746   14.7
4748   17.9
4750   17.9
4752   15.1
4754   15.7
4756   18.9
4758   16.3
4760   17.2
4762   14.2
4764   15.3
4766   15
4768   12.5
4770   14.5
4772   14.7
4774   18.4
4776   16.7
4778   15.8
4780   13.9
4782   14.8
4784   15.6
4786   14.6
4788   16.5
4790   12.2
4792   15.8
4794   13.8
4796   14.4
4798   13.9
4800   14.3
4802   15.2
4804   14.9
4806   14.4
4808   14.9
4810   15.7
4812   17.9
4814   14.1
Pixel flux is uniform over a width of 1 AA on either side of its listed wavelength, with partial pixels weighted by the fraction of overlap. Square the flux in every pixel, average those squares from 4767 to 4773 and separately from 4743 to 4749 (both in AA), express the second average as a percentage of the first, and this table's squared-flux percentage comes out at 131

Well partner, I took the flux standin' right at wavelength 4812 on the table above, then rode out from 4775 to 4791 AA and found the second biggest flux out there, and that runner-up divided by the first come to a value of 0.92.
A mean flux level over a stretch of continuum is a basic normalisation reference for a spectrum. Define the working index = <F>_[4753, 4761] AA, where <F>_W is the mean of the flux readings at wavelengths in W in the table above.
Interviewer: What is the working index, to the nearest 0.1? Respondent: 17.0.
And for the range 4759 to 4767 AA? 15.4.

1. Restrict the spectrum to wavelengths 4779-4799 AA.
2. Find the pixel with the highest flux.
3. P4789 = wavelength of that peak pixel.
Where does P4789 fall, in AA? 4788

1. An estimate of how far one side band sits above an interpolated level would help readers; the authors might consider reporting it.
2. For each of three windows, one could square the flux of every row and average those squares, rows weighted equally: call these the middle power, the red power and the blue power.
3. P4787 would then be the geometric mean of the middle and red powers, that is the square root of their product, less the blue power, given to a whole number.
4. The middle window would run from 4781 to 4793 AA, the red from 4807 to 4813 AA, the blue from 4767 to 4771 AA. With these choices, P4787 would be 60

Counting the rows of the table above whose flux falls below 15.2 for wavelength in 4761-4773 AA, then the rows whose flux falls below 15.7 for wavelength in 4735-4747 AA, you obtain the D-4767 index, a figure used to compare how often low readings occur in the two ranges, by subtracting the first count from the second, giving -1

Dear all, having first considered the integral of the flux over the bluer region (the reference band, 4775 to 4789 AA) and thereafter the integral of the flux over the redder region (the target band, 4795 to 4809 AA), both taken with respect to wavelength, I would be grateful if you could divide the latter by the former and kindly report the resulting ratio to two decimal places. 0.95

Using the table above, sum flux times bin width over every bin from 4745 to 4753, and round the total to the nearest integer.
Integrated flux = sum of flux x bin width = 131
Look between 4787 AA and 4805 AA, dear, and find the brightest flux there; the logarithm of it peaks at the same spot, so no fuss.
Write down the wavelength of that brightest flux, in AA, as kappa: 4788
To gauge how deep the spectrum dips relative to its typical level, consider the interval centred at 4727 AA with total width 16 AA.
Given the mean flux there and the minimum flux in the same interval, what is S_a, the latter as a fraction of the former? 0.81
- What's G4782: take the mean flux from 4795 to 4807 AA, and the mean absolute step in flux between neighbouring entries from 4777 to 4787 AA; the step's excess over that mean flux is -13.4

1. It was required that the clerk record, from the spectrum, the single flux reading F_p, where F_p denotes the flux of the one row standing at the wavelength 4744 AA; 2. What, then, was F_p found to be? 15.1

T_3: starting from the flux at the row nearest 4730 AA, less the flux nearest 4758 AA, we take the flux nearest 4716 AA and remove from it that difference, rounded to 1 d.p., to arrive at 20.3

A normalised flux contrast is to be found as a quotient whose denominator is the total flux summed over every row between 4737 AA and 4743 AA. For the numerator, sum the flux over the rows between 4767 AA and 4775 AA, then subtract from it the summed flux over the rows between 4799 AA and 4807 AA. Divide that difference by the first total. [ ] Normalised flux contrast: 0.0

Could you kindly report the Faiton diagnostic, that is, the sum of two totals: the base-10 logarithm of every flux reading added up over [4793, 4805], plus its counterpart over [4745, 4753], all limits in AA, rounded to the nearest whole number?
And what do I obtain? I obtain 12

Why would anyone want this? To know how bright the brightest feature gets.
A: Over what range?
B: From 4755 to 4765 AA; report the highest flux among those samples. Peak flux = 18.9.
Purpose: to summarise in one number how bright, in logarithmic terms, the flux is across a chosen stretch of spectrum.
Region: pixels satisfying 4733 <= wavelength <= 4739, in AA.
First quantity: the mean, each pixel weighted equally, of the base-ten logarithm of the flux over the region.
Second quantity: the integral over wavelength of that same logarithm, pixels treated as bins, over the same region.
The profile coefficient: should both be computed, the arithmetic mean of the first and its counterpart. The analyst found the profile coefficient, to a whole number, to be 4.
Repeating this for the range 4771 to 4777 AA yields 4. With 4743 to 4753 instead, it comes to 7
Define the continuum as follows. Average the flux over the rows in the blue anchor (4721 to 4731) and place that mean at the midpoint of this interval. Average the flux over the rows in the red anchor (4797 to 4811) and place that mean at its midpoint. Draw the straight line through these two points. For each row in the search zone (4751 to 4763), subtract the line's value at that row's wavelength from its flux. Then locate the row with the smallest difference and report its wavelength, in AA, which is 4762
